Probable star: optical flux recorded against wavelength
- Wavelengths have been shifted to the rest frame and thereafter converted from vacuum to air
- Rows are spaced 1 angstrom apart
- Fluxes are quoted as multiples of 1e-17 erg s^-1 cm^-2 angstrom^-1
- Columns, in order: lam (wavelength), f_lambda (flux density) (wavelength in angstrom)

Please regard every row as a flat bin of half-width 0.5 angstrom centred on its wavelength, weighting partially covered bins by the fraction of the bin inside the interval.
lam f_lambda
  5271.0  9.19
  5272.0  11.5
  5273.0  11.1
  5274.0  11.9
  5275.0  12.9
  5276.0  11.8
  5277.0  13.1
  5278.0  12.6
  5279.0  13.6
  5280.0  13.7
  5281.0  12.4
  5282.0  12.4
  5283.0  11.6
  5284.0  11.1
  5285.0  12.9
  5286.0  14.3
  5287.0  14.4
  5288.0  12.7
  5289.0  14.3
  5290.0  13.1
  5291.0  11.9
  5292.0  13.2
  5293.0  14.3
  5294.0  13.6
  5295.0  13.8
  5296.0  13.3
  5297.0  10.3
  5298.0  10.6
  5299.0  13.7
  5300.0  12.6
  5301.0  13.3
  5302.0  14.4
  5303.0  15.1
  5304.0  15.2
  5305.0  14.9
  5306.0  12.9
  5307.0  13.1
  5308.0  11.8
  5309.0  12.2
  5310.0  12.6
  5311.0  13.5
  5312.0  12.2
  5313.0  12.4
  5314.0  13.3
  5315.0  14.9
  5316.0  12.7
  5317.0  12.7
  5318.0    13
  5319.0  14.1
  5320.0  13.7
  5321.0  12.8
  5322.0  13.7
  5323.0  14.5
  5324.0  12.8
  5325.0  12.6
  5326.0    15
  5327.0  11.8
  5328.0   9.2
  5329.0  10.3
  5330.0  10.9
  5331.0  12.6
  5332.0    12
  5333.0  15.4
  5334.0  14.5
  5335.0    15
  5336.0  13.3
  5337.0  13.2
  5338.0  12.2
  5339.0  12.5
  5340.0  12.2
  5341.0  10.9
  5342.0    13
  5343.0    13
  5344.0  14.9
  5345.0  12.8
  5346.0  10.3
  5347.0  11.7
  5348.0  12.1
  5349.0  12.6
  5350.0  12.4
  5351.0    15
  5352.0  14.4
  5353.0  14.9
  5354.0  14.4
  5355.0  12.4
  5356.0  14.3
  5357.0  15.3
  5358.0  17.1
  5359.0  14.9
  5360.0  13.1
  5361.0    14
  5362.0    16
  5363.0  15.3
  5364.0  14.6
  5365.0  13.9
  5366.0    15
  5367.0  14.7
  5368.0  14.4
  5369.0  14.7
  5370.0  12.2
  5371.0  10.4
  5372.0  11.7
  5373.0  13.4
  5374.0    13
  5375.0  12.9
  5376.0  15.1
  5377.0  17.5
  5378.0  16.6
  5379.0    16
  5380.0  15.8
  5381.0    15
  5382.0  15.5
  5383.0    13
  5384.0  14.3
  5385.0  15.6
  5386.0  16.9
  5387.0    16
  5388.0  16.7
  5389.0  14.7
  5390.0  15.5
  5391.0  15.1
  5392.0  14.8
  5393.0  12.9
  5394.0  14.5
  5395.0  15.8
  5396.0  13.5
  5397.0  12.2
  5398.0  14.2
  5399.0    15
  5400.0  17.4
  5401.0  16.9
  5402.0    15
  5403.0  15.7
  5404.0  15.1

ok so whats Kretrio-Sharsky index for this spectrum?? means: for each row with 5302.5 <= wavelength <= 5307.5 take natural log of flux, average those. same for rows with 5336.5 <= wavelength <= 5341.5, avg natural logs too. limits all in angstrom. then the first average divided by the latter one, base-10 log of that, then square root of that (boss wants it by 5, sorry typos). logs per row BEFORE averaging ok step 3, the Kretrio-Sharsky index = 0.16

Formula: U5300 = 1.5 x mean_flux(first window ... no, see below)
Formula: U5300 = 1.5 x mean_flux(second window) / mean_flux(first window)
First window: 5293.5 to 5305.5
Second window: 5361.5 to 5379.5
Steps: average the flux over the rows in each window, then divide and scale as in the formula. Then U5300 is 1.60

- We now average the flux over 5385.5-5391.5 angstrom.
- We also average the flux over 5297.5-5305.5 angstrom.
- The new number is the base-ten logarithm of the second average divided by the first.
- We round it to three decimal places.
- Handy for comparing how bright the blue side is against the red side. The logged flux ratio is -0.062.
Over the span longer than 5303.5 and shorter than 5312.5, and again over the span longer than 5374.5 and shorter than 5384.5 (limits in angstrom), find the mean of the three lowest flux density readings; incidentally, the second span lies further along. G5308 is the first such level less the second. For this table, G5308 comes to -1.3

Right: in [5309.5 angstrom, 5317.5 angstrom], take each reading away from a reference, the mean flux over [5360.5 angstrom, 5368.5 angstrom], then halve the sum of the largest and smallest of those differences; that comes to 1.2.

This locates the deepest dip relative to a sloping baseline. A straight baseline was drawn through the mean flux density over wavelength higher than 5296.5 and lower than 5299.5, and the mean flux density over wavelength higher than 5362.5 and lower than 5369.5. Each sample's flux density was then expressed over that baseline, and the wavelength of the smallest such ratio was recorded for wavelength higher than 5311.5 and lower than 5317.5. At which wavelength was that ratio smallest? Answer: 5312.0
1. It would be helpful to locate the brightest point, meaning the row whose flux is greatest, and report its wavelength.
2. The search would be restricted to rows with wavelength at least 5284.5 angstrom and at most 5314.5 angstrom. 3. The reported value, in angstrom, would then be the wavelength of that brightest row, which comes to 5304.0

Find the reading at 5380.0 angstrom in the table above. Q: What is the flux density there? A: 15.8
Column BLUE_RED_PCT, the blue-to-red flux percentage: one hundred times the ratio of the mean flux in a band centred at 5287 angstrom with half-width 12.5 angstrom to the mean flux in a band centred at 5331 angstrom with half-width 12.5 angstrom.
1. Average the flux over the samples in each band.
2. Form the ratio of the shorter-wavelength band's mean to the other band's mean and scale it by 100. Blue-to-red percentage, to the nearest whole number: 100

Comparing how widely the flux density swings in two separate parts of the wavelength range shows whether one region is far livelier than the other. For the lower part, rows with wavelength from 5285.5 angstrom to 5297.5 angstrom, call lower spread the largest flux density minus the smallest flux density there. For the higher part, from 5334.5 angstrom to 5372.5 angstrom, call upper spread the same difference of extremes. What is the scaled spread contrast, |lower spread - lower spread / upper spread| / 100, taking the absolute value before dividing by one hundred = 0.035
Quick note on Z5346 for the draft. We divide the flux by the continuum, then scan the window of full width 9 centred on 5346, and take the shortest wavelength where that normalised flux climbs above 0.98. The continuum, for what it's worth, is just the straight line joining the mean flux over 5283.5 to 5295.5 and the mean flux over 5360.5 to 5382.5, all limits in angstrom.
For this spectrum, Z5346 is 5344.0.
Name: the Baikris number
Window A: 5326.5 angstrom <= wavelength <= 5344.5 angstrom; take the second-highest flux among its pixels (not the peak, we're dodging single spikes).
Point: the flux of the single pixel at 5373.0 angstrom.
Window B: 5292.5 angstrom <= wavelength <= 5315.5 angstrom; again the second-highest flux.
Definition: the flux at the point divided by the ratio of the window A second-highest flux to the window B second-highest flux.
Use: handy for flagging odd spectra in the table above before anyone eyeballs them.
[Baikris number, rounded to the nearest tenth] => 13.5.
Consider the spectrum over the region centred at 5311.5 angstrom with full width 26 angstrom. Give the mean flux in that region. 13.4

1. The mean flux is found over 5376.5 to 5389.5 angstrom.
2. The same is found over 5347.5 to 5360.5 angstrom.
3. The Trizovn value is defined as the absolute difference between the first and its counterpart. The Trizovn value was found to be 1.6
